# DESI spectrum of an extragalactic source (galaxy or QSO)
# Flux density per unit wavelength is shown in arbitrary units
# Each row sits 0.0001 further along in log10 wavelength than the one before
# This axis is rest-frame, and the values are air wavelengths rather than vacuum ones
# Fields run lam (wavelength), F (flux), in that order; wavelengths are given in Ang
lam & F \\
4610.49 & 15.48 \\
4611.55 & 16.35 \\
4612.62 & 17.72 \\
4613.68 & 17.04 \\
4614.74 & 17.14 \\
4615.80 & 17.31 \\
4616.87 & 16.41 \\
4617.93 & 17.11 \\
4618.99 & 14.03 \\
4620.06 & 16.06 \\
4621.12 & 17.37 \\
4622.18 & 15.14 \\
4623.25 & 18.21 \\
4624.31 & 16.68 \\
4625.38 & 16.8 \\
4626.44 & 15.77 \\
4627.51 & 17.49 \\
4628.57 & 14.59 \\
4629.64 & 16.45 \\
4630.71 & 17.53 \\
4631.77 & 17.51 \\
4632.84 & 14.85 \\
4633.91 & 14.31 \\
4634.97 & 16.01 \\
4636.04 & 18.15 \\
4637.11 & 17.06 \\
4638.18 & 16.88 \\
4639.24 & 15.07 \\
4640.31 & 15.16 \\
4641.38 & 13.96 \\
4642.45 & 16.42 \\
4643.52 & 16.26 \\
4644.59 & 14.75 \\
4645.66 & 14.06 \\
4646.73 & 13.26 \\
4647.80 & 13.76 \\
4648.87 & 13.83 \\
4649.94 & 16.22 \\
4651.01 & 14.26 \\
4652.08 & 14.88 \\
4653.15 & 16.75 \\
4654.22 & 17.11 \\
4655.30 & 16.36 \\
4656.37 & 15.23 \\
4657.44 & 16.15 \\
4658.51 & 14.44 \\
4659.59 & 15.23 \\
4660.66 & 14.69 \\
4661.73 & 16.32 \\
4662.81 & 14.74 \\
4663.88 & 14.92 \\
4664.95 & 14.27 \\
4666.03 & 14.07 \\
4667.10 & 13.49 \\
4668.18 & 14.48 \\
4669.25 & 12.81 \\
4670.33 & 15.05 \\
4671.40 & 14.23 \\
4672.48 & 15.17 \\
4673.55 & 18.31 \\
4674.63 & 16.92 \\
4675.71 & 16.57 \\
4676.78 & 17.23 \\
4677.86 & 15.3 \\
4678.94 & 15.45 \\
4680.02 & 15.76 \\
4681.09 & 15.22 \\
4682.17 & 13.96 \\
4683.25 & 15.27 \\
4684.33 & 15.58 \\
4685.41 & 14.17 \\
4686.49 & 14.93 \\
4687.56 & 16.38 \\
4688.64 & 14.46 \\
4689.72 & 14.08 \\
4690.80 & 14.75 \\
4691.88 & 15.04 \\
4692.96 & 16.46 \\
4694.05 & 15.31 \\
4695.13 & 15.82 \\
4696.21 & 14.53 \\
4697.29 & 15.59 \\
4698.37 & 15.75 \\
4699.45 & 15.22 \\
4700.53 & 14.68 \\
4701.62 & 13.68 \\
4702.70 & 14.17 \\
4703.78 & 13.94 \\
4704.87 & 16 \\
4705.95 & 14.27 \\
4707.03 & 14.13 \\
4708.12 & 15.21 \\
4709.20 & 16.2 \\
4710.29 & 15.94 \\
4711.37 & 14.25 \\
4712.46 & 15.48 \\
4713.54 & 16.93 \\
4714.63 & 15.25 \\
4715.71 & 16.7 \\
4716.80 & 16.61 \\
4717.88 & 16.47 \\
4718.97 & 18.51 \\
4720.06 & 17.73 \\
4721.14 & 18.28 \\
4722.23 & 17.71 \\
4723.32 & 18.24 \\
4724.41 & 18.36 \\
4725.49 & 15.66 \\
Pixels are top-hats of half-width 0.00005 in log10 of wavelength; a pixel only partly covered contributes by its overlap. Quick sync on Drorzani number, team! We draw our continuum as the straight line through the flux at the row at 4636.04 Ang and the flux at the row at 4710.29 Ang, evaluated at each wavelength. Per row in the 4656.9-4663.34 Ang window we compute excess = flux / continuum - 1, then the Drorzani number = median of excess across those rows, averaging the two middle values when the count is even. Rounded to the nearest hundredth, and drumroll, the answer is -0.14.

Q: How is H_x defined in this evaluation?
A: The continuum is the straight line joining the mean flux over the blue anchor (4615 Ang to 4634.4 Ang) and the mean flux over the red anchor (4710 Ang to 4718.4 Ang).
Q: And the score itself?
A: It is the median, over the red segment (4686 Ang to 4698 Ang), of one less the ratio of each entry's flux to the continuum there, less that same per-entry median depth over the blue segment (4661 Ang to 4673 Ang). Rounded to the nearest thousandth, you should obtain -0.040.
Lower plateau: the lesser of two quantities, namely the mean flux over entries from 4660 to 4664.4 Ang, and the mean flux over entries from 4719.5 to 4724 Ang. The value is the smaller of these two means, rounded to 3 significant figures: 15.2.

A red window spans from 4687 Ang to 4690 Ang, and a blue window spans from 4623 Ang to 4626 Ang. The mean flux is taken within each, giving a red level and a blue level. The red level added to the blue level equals 32.2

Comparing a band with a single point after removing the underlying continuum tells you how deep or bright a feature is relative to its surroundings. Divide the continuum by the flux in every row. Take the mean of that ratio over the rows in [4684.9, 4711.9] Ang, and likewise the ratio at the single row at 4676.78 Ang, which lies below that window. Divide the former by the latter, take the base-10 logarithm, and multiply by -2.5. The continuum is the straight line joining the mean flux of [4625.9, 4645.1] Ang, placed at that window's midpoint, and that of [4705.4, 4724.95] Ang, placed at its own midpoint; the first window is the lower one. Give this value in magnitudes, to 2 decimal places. -0.16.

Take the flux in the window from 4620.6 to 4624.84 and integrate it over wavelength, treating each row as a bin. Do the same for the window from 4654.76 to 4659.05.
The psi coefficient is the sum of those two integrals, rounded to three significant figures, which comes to 138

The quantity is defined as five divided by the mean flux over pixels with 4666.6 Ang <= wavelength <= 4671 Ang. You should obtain 0.358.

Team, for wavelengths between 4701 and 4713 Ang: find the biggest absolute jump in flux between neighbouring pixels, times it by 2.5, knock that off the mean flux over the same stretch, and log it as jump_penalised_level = 9.7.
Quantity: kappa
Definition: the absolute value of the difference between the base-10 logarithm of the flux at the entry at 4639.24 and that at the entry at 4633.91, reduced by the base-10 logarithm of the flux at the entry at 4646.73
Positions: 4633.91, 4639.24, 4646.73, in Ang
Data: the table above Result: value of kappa -1.100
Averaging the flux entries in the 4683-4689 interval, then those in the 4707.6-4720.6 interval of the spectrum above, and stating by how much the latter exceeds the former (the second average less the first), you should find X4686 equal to 1.1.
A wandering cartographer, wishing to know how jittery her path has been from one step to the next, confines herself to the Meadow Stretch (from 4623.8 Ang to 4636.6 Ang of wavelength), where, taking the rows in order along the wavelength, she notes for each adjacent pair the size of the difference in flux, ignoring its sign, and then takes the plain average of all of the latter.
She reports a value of 1.4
